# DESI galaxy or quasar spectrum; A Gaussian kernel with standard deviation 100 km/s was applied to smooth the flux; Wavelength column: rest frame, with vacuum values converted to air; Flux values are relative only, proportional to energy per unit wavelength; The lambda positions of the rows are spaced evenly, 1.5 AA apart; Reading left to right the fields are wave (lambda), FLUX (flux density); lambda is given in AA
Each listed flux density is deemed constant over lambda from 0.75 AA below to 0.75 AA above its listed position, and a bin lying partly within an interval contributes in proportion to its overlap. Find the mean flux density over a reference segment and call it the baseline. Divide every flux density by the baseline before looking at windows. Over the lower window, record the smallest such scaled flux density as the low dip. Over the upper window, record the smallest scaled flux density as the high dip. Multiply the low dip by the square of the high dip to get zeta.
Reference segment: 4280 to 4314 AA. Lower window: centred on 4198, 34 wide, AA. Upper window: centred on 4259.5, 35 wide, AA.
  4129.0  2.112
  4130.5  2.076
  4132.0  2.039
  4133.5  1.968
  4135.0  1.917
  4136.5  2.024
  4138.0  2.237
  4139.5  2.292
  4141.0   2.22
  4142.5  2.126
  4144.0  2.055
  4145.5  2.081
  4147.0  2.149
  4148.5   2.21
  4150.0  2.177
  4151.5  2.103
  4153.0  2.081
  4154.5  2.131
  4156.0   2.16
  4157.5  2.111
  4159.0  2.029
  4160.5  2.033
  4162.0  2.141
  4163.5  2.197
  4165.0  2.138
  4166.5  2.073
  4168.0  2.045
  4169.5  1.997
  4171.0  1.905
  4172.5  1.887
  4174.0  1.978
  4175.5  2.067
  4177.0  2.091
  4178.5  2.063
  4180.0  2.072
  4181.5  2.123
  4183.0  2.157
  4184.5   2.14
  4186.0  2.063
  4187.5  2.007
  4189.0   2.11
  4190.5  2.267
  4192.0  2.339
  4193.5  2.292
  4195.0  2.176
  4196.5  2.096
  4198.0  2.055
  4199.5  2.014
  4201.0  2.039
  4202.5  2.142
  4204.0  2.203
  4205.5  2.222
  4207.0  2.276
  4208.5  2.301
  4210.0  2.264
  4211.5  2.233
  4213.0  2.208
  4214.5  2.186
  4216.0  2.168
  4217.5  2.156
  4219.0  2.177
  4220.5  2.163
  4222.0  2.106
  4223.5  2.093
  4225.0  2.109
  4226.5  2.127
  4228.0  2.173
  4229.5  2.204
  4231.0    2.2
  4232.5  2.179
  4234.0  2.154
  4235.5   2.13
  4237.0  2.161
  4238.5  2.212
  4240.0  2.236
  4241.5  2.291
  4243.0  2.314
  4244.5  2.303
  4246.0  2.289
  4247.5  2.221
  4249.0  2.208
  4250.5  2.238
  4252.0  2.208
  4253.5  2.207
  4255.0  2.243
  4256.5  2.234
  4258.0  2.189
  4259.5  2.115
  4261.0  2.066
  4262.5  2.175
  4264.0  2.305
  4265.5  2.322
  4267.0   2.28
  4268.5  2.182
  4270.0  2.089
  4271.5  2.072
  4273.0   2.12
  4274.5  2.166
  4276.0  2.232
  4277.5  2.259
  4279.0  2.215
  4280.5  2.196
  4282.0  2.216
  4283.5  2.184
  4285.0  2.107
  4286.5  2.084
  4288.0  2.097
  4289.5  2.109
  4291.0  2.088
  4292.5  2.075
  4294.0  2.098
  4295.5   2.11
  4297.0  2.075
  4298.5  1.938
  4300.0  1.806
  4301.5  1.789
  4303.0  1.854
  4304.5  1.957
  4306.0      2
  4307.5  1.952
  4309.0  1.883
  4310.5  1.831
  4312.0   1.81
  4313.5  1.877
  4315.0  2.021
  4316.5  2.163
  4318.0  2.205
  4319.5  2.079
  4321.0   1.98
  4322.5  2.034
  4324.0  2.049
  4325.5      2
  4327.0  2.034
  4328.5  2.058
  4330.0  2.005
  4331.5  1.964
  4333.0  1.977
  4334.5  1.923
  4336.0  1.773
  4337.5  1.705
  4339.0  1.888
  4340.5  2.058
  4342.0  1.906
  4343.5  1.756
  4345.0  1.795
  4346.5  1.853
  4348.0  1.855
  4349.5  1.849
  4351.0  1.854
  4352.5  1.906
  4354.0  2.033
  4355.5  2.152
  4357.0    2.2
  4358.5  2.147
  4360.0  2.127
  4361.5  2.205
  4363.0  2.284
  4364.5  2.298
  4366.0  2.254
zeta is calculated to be 1.06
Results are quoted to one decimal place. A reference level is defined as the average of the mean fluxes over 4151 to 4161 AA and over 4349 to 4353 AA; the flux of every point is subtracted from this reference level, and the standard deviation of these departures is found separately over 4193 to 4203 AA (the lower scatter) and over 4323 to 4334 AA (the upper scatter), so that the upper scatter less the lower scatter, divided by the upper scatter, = -1.7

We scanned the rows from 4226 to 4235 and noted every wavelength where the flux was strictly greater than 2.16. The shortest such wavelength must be 4228.0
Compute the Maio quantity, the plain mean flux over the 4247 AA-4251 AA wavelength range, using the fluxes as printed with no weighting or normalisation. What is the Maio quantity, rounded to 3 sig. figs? 2.22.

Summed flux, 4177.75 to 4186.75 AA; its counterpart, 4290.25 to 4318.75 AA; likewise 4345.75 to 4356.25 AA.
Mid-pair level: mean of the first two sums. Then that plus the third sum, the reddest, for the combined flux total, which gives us 39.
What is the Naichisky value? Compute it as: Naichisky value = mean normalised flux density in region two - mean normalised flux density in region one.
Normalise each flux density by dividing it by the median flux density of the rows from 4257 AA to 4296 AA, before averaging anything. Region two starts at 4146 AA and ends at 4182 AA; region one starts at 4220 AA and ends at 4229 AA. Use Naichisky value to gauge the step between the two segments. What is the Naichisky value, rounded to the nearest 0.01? -0.02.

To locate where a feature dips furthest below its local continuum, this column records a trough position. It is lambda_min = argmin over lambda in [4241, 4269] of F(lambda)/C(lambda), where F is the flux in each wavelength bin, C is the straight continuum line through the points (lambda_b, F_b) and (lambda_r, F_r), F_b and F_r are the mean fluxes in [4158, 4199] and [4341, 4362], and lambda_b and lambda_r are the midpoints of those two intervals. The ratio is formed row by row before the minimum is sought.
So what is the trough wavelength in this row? 4261.0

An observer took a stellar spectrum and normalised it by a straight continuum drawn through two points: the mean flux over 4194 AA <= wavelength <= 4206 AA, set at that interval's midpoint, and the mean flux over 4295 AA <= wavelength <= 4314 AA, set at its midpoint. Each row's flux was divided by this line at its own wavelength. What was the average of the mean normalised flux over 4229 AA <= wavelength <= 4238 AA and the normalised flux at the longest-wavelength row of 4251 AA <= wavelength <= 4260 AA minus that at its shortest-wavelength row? 0.51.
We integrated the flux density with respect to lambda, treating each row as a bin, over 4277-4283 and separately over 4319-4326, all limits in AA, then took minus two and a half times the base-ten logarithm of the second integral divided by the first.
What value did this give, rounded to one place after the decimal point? -0.1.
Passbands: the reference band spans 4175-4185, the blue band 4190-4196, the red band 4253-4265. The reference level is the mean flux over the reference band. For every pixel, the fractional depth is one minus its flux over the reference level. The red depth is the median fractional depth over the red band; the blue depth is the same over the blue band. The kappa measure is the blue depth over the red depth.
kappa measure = 1.8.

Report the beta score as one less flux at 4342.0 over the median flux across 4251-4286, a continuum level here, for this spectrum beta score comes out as 0.13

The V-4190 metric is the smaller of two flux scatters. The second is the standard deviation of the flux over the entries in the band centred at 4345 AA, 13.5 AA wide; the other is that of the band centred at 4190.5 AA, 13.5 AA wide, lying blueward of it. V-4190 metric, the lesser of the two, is 0.08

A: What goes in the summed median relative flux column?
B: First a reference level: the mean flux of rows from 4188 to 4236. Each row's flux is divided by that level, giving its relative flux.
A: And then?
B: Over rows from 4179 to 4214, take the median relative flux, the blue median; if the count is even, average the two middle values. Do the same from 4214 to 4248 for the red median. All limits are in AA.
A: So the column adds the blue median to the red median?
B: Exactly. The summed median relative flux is 1.99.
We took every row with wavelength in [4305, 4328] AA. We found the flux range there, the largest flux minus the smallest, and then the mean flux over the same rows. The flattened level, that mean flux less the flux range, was 1.60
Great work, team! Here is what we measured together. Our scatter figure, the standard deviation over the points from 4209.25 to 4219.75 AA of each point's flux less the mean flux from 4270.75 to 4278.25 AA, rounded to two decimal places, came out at 0.04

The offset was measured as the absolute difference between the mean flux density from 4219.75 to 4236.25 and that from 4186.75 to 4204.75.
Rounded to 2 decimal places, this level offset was 0.00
